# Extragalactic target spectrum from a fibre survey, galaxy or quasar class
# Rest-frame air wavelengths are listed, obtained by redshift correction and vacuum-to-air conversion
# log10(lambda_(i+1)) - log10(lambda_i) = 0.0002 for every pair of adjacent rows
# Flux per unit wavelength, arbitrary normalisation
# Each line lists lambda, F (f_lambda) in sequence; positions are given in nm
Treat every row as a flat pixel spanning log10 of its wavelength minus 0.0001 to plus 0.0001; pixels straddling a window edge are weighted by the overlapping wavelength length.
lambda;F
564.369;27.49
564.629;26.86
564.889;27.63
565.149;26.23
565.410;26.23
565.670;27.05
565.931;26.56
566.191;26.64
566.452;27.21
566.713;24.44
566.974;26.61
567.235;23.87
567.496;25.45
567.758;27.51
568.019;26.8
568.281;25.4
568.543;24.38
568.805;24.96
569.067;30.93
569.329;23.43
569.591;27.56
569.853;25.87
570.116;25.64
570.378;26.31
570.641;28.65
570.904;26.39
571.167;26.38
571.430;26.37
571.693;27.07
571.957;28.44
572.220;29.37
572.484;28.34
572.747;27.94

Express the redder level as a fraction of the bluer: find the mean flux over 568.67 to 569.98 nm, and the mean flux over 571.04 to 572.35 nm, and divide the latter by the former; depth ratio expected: 1.04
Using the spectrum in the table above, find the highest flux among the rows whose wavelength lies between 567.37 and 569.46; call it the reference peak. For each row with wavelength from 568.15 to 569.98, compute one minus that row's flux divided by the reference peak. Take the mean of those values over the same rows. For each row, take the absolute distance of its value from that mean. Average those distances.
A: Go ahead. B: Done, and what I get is 0.059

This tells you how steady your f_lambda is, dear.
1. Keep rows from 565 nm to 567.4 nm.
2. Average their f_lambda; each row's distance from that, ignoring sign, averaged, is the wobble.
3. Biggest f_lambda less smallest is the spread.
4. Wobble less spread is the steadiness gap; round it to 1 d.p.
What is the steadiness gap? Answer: -2.5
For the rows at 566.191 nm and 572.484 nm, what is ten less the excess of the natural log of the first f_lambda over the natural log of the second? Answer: 10.1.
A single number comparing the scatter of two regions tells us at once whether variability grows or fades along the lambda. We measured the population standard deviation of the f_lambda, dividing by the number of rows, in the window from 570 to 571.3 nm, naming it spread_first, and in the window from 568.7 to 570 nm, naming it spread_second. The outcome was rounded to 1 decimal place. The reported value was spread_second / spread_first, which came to 2.5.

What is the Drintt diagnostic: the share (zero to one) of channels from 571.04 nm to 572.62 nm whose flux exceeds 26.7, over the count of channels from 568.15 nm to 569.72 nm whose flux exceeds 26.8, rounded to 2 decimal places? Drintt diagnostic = 0.33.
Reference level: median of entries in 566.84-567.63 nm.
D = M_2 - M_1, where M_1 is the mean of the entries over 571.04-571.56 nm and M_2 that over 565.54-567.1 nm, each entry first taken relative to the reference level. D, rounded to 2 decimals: 0.04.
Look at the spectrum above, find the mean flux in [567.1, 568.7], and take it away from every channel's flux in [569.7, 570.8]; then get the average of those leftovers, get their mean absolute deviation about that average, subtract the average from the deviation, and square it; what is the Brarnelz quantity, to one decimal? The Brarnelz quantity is 0.0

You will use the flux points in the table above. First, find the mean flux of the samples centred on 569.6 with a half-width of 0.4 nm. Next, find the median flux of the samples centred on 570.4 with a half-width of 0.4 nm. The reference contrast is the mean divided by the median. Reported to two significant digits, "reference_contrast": 0.97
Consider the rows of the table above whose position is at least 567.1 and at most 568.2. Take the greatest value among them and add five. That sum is 32.5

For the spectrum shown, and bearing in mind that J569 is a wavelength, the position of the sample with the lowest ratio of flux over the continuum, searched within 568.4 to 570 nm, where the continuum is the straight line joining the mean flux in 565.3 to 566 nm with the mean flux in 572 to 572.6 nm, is 569.329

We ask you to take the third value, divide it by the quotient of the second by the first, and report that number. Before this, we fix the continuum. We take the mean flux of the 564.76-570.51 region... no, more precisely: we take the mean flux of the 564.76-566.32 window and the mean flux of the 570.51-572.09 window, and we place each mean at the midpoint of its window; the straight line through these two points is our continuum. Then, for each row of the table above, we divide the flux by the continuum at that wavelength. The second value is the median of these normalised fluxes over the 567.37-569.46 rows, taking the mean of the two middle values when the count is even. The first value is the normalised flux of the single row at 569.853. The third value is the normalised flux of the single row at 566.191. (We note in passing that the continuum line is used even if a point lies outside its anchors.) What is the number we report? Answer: 1.01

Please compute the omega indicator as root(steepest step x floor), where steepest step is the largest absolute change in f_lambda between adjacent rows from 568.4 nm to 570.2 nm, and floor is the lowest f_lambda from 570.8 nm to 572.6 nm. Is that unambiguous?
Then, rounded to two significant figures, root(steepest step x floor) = 14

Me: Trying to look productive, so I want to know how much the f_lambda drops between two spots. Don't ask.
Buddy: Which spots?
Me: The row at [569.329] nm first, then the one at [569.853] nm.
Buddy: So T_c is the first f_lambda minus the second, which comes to -2.4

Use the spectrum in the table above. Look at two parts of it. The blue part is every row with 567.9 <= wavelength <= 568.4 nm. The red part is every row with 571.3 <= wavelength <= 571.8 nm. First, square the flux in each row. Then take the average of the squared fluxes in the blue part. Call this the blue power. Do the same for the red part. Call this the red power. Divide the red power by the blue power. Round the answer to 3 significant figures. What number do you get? 1.05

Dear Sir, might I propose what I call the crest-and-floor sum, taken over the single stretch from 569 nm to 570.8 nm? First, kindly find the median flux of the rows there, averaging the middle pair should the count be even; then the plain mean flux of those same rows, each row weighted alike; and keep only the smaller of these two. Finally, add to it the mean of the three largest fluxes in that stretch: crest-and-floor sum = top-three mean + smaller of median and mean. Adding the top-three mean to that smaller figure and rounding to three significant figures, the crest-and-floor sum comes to 55.4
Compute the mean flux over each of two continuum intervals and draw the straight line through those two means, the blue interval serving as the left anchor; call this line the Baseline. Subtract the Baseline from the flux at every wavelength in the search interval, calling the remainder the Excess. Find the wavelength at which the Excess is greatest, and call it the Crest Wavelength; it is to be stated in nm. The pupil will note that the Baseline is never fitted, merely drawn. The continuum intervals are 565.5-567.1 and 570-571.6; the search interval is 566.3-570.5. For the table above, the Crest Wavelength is 569.067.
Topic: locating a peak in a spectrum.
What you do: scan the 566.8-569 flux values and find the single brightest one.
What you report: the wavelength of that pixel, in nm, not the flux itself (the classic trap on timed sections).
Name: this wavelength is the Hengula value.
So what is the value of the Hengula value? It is 567.758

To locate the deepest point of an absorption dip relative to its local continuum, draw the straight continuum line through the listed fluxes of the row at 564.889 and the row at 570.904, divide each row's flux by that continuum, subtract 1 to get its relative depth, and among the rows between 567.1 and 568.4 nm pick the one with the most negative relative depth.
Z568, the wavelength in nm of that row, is 567.235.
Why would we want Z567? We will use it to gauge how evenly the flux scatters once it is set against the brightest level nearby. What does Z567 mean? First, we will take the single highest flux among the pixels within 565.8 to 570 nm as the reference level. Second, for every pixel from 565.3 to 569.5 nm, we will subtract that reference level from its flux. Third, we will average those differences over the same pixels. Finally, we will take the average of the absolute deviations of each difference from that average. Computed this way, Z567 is 1.3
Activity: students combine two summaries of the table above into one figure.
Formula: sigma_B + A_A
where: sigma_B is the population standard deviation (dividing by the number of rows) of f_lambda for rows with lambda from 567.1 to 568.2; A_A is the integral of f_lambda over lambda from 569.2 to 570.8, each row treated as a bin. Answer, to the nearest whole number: 43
